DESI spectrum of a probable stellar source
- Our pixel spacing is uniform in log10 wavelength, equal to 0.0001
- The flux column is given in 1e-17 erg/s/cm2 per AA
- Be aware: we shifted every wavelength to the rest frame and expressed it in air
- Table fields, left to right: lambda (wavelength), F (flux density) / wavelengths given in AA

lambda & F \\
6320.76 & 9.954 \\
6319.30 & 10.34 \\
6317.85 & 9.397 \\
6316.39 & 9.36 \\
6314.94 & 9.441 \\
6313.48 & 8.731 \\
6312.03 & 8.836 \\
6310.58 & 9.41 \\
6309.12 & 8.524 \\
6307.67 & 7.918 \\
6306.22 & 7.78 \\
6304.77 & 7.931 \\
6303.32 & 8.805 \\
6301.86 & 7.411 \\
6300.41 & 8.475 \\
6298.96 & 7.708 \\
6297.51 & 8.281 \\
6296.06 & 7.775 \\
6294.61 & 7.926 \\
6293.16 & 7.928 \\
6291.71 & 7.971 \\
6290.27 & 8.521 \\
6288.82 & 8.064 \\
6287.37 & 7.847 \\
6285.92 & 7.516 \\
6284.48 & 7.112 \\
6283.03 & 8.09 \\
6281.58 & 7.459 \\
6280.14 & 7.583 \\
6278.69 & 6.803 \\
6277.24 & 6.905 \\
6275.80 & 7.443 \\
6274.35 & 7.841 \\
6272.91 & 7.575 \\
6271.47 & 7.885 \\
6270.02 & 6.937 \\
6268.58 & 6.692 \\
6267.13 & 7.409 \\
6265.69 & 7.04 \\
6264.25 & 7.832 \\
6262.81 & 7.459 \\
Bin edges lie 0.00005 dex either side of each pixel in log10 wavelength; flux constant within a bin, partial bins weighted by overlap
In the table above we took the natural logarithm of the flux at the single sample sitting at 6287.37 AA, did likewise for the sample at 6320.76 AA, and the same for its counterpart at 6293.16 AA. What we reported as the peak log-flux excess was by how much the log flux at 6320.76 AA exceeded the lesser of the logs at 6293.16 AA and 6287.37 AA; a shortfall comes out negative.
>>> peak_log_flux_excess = 0.24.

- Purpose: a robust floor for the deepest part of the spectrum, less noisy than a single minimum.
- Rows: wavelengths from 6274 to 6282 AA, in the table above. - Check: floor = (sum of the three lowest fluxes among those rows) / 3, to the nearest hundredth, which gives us 7.05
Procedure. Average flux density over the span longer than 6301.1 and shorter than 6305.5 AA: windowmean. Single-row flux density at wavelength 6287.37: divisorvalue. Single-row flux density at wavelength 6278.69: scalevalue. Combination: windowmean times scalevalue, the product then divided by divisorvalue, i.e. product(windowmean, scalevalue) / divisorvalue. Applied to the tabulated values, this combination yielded 7.0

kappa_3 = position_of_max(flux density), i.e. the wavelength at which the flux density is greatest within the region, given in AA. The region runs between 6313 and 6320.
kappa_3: 6319.30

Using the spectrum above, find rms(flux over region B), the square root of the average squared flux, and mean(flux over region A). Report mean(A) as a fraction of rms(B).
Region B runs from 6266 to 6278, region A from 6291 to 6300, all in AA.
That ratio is 1.08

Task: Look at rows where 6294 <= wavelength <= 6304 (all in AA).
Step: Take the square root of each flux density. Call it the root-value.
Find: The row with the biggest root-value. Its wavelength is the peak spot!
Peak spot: 6303.32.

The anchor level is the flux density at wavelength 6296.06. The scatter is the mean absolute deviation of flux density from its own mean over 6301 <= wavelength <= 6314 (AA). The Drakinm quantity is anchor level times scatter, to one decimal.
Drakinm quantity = 4.2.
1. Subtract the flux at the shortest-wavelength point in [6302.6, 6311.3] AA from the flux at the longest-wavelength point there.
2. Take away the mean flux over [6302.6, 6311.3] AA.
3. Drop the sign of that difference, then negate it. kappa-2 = -7.8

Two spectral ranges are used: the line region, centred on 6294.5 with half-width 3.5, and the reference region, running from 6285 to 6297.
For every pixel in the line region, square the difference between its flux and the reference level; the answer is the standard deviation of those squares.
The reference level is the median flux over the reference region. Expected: 0.05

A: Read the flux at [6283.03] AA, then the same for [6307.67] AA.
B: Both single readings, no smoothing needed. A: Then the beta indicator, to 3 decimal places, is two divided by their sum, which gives 0.125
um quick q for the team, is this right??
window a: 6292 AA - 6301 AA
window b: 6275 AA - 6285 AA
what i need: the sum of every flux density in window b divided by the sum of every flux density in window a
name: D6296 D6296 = 1.1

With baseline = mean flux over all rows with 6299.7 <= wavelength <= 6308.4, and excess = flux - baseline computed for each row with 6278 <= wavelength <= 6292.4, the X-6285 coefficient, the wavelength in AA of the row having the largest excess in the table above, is 6290.27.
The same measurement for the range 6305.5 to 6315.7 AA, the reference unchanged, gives 6314.94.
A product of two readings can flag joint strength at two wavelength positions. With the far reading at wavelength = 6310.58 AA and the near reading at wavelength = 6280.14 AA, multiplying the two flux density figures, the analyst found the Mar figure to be 71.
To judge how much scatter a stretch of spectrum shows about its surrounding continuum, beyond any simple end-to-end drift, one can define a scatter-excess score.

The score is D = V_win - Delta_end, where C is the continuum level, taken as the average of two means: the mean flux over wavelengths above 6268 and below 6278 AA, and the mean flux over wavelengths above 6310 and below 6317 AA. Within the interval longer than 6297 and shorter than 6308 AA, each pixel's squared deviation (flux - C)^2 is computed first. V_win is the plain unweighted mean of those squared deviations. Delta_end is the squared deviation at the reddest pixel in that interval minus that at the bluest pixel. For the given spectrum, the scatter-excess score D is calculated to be 0.12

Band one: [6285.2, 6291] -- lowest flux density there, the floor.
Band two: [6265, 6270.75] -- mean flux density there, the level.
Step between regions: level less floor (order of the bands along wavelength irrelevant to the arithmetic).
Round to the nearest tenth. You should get -0.5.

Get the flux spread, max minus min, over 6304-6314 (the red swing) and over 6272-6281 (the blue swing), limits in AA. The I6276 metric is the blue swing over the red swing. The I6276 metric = 0.64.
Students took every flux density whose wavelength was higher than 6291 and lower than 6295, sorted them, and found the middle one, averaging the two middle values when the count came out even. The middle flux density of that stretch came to 7.9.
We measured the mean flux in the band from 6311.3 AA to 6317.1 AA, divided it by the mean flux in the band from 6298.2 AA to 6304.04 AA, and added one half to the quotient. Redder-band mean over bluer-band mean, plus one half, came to 1.62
